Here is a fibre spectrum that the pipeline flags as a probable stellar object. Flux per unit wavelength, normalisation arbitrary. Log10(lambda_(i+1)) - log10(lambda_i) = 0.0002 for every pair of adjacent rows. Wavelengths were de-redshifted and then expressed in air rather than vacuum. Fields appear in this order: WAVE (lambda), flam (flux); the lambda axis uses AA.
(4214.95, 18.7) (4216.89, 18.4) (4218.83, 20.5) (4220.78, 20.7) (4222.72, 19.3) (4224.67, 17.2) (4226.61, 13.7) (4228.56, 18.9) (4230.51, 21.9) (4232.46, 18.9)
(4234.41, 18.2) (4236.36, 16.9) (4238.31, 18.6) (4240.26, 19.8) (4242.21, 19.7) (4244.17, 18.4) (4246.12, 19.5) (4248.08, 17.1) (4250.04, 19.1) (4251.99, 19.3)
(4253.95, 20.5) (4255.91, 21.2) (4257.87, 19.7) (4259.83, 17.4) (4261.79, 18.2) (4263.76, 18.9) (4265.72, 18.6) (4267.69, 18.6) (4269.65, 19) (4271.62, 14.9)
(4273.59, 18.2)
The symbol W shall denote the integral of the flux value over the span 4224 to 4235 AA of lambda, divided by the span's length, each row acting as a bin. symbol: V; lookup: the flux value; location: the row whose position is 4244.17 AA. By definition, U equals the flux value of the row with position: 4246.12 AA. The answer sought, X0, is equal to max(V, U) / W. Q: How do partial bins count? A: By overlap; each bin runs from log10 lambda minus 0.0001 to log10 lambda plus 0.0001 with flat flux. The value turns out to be 1.07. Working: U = 19.5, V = 18.4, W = 18.2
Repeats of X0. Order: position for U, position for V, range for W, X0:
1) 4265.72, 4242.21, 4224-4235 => 1.09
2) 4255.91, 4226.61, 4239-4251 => 1.12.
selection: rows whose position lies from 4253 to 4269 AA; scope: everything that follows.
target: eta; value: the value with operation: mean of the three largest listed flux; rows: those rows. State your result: 20.5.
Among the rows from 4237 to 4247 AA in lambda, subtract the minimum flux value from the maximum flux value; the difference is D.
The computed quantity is 1.4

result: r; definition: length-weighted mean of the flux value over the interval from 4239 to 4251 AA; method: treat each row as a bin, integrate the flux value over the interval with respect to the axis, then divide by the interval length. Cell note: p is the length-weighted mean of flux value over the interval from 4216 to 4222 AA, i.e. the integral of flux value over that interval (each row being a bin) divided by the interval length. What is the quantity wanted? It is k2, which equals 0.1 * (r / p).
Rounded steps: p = 19.9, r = 18.9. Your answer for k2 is 0.0953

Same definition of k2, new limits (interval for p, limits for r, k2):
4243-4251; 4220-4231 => 0.0995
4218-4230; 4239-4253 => 0.1027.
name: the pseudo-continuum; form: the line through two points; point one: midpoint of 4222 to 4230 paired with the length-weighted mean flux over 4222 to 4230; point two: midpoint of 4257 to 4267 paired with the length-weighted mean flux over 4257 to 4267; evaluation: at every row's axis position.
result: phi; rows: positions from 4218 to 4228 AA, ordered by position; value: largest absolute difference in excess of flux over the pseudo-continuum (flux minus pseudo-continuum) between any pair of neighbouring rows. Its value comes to 3.56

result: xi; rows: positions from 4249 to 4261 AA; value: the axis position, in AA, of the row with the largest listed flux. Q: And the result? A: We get 4255.91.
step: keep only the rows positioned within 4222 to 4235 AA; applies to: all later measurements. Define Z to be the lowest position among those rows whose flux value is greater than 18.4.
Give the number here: 4222.72 AA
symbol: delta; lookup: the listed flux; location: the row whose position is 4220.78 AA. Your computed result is 20.7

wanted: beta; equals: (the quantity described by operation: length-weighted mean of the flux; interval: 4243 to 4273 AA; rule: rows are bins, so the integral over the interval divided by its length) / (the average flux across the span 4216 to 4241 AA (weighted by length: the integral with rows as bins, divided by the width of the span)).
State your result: 1.000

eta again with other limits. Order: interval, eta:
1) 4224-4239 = 19.9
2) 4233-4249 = 19.7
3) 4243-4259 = 20.5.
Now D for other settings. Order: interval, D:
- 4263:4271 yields 0.4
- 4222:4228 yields 5.6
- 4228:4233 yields 3.0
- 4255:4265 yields 3.8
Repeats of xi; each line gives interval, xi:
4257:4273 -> 4257.87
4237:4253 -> 4240.26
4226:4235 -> 4230.51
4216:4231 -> 4230.51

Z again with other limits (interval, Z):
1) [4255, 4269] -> 4255.91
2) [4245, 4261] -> 4246.12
